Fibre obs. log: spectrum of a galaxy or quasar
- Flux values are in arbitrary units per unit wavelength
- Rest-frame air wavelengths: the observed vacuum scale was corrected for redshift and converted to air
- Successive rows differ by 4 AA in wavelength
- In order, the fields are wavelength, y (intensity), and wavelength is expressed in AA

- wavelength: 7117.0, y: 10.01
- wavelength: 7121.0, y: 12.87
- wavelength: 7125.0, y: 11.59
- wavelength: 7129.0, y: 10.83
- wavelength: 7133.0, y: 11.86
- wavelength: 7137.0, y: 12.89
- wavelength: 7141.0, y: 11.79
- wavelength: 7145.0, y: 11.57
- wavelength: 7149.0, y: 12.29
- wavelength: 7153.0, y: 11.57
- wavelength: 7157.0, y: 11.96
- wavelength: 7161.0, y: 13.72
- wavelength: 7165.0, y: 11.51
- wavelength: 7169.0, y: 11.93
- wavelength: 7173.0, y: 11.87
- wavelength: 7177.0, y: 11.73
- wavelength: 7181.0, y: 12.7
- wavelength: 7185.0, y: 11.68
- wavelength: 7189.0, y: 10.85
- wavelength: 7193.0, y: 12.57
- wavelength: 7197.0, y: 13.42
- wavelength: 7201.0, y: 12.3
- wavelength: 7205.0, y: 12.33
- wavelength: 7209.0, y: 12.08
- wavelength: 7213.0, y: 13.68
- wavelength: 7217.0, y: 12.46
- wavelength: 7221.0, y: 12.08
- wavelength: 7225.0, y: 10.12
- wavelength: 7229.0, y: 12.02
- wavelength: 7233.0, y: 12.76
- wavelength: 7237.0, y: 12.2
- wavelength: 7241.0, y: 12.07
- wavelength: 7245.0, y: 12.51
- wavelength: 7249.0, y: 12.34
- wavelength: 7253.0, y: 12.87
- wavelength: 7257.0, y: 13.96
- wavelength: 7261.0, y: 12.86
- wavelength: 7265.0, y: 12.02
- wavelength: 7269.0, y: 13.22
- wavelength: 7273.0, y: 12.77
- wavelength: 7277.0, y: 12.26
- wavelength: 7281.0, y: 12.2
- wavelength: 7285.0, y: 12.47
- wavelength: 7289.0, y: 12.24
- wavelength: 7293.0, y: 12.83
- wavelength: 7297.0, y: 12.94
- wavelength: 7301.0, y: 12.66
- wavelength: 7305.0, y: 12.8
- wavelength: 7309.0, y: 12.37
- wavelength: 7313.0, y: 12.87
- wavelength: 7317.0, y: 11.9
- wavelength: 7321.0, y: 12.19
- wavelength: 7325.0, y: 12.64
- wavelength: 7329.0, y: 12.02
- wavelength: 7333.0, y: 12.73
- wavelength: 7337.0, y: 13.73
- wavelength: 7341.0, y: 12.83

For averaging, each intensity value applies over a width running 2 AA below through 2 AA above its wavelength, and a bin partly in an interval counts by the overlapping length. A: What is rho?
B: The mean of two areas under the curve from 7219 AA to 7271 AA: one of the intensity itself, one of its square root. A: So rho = 414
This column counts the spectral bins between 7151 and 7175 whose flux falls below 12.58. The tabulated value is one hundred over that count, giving 20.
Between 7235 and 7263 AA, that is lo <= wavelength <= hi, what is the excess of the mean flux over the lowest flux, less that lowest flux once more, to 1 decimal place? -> -11.5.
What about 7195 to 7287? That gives -7.8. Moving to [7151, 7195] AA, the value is -9.7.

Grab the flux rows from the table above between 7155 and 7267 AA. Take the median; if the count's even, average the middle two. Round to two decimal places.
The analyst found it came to 12.25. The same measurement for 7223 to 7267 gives 12.34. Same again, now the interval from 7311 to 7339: 12.64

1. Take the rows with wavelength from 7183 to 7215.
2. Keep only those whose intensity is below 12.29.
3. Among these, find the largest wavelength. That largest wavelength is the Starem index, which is 7209.0 AA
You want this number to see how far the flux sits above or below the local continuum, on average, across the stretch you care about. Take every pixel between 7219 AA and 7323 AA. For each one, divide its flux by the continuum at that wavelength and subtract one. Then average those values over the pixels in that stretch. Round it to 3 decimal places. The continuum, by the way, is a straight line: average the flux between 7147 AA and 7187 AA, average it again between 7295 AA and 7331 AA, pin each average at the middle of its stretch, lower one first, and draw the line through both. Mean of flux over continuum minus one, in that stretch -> 0.005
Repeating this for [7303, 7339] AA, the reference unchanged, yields 0.006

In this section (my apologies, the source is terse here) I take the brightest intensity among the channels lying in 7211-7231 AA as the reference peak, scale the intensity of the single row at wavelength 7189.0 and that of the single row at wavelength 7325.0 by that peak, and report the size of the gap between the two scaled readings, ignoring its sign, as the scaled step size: 0.131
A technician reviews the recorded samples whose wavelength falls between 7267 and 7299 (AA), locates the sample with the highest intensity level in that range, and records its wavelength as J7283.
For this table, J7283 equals 7269.0 AA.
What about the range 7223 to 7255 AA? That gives 7253.0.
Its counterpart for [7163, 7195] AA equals 7181.0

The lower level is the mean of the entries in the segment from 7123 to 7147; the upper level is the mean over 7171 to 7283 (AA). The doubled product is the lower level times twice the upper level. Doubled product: 290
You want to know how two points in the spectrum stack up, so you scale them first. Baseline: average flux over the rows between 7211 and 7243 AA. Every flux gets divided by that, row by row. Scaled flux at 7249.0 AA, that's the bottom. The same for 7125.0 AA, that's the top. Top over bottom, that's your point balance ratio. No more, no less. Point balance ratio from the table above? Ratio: 0.94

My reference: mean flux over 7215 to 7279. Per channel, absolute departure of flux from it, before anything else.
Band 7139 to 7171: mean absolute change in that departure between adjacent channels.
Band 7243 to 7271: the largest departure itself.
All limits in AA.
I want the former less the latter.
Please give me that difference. -1.0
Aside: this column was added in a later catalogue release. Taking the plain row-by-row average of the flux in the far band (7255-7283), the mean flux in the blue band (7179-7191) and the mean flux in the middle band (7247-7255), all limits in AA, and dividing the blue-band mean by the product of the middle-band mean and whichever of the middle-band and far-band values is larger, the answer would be 0.073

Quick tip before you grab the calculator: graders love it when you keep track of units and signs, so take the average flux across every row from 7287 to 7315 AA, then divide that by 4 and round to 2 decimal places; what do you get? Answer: 3.17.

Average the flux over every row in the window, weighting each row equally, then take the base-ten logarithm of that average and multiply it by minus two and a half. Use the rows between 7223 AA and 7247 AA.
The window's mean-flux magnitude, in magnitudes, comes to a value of -2.69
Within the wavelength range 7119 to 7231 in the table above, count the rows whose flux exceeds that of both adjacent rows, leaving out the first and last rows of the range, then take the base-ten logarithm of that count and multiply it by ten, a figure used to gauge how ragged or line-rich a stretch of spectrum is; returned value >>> 9.0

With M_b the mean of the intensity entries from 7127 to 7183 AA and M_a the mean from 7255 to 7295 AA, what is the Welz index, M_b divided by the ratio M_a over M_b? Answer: 11.4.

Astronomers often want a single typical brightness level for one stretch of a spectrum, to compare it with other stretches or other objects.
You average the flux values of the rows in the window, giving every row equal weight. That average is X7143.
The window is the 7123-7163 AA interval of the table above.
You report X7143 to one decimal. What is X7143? 12.0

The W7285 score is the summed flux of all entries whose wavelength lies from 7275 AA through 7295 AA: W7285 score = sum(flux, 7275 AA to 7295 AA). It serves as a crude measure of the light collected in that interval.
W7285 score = 62.0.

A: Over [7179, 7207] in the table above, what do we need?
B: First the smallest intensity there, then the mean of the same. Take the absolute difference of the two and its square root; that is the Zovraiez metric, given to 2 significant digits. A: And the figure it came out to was 1.2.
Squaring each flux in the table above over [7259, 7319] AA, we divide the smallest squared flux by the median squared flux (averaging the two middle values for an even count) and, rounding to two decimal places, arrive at 0.88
